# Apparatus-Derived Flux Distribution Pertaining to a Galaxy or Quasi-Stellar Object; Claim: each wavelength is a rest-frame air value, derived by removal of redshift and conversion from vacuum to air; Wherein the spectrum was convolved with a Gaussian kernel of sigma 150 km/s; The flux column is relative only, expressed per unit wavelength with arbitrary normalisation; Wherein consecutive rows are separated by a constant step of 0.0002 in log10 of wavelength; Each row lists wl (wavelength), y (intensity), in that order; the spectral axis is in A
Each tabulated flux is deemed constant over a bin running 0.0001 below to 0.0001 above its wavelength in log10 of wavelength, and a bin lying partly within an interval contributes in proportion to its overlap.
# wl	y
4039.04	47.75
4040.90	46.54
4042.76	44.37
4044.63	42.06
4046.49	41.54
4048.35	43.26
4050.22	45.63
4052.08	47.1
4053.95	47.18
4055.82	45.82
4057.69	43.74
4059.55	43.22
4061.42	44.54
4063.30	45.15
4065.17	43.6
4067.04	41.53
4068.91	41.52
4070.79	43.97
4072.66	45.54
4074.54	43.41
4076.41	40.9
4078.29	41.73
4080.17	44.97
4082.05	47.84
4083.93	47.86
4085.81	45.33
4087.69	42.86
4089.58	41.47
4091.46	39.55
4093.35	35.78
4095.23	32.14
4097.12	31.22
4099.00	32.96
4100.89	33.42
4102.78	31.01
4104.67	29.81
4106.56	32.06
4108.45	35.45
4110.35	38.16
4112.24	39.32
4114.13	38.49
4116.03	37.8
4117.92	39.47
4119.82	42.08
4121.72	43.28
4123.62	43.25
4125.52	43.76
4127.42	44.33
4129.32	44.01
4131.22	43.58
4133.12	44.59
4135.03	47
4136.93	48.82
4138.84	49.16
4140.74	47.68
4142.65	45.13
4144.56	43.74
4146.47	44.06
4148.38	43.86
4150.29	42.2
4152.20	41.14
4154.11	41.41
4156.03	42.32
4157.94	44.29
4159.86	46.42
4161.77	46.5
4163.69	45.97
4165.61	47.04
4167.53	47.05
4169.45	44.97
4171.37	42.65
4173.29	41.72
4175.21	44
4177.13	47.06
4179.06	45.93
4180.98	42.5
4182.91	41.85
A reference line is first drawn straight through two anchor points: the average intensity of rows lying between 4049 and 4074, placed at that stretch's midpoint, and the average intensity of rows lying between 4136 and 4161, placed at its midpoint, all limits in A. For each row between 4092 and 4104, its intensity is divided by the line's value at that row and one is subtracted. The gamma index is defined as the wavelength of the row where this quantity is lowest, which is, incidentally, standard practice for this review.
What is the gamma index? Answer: 4102.78 A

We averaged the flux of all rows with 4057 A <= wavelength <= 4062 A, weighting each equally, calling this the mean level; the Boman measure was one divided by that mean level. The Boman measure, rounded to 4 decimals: 0.0228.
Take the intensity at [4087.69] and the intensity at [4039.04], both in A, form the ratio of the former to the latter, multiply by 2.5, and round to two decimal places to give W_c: 2.24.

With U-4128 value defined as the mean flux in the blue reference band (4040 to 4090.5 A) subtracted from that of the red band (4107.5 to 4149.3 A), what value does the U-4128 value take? -1.1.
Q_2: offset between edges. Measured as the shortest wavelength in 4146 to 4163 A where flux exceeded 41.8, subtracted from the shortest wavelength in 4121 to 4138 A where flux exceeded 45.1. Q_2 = -11.4 A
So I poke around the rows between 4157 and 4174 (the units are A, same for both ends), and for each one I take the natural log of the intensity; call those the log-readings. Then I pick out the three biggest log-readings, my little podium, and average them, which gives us 3.85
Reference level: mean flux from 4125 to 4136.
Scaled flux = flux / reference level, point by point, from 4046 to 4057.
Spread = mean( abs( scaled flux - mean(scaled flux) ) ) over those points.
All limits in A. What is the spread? 0.0402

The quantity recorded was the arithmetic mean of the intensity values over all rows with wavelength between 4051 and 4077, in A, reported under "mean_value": 44.1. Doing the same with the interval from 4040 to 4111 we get 41.2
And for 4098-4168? 41.9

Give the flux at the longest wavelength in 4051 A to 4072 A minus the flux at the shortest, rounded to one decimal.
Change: -3.1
